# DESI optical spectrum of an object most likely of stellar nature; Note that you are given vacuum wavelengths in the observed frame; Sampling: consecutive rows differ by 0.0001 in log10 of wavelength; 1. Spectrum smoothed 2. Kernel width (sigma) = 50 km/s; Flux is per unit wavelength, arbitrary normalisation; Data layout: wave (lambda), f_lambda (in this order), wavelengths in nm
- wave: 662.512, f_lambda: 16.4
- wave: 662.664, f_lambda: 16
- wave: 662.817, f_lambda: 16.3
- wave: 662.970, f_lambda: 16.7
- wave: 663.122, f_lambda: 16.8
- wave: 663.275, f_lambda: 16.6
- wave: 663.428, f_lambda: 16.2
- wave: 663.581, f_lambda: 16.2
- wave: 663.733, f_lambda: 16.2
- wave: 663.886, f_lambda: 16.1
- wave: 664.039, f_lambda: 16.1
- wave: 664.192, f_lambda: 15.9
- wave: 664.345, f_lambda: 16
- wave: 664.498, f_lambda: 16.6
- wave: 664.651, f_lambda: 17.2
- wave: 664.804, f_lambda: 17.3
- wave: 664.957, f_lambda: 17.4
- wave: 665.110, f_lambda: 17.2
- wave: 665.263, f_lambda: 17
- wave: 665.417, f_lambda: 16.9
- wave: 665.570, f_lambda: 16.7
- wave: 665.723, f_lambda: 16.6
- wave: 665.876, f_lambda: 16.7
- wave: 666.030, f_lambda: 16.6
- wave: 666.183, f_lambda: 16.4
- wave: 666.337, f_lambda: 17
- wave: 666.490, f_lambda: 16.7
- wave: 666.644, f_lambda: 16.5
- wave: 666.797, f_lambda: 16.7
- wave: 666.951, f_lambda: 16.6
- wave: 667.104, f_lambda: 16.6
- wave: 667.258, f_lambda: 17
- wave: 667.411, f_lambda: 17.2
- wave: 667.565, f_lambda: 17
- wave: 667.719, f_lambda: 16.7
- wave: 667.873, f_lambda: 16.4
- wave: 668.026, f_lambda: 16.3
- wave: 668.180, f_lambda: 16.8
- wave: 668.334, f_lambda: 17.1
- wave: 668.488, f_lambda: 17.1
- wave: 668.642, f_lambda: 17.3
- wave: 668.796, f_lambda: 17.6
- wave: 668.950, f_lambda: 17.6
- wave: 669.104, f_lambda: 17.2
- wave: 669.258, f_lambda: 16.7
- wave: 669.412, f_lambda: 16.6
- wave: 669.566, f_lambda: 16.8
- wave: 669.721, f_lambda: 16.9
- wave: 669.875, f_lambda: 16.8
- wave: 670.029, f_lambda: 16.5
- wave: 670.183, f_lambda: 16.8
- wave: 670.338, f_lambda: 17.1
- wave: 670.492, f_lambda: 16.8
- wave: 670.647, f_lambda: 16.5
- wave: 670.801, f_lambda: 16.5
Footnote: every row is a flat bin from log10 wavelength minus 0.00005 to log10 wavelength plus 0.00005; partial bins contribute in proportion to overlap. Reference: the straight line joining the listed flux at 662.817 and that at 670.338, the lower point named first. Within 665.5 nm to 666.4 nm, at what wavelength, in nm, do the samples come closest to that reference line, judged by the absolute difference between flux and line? 665.723 nm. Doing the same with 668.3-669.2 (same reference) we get 668.488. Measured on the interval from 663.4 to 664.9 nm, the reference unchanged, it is 664.498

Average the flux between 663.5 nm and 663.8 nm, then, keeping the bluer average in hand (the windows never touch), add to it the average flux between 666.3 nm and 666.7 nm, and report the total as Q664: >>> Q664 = 32.9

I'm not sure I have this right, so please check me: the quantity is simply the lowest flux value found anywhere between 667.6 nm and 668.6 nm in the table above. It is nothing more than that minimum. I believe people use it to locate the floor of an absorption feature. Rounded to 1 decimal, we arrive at 16.3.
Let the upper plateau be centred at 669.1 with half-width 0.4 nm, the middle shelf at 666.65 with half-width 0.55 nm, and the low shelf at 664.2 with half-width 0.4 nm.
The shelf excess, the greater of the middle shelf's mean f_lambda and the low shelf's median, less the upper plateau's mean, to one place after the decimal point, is -0.5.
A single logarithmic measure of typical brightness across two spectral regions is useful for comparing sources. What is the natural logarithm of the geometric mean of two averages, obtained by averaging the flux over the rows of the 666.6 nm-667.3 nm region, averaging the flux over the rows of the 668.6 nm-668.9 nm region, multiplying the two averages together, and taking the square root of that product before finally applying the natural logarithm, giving 2.84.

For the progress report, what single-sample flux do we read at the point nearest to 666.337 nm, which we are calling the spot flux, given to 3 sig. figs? 17.0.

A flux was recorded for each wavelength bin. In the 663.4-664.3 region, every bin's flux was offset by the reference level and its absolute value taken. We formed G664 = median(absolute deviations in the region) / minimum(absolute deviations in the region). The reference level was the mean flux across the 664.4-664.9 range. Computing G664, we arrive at 1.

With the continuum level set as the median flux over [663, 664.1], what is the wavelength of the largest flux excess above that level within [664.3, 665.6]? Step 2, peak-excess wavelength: 664.957 nm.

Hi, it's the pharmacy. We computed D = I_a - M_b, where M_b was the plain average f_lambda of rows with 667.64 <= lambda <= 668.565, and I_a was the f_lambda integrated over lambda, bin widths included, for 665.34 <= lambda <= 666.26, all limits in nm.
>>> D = -1.42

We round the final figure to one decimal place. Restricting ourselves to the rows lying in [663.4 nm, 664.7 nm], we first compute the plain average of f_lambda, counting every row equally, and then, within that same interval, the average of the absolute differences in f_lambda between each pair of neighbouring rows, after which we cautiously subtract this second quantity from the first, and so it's 16.1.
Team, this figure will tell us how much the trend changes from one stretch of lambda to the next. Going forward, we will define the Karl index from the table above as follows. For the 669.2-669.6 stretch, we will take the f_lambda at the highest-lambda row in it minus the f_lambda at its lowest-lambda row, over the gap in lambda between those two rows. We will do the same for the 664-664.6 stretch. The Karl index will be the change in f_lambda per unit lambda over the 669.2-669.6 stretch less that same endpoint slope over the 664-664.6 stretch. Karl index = -0.8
